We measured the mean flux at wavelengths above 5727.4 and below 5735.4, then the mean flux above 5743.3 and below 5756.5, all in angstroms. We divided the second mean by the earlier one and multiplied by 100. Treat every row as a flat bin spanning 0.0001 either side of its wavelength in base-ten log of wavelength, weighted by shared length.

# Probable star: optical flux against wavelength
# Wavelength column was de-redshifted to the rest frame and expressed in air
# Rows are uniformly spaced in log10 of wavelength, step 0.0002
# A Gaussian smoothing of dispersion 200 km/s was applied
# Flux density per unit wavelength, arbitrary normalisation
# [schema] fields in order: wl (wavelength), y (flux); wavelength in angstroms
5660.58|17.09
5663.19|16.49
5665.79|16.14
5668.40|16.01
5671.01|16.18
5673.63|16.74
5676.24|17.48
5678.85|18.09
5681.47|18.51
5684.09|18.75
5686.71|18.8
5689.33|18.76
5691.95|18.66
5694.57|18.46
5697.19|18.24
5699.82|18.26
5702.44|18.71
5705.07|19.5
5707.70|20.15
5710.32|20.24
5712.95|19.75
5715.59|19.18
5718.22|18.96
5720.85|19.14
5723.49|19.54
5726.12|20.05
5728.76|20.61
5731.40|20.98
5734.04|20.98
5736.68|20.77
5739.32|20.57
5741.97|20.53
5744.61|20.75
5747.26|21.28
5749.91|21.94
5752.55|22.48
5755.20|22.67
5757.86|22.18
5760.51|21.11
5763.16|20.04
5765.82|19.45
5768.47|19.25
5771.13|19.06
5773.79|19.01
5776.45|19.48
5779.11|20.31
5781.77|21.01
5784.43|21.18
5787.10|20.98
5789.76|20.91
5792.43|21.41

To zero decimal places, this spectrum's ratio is 105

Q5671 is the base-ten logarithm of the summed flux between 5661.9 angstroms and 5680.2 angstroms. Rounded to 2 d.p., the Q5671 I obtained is 2.07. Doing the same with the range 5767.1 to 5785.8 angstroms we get 2.14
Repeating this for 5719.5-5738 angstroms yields 2.15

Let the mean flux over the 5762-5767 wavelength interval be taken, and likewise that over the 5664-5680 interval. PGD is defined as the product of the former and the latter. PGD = 331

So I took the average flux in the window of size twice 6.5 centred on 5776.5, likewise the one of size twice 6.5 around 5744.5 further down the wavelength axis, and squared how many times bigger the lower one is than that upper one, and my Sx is 1.13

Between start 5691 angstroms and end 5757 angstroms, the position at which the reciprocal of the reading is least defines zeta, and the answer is 5755.20 angstroms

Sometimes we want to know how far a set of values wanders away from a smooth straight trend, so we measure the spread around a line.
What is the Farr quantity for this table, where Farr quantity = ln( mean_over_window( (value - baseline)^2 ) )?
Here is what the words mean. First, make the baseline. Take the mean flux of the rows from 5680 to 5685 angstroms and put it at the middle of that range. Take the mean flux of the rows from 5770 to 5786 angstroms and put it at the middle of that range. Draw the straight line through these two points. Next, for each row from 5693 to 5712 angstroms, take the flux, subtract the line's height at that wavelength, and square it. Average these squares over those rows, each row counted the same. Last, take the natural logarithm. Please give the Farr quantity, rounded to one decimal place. -0.6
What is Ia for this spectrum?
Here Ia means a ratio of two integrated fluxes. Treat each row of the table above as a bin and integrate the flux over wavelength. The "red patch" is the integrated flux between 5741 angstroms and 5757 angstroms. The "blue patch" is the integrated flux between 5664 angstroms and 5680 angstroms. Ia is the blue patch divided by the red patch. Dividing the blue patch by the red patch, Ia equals 0.77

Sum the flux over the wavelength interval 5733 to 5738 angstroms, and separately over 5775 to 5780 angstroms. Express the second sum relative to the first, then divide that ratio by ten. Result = 0.095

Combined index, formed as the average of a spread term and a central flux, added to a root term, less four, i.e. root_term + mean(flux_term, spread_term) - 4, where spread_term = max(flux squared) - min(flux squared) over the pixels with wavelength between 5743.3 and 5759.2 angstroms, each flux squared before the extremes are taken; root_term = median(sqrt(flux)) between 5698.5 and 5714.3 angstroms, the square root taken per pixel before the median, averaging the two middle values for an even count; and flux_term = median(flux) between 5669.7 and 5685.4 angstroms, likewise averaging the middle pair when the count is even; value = 51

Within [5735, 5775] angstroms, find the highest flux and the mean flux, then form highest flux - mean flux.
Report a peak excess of 1.93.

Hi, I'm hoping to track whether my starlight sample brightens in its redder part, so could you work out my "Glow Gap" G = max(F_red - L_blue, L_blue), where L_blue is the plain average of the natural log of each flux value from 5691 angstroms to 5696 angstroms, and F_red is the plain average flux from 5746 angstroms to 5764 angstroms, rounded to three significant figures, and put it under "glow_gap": 18.8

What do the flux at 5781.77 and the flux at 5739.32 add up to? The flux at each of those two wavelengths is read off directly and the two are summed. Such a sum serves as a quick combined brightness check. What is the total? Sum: 41.6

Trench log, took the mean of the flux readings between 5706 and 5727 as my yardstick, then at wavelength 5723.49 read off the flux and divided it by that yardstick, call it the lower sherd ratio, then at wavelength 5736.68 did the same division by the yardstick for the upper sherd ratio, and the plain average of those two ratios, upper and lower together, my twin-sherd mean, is 1.03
